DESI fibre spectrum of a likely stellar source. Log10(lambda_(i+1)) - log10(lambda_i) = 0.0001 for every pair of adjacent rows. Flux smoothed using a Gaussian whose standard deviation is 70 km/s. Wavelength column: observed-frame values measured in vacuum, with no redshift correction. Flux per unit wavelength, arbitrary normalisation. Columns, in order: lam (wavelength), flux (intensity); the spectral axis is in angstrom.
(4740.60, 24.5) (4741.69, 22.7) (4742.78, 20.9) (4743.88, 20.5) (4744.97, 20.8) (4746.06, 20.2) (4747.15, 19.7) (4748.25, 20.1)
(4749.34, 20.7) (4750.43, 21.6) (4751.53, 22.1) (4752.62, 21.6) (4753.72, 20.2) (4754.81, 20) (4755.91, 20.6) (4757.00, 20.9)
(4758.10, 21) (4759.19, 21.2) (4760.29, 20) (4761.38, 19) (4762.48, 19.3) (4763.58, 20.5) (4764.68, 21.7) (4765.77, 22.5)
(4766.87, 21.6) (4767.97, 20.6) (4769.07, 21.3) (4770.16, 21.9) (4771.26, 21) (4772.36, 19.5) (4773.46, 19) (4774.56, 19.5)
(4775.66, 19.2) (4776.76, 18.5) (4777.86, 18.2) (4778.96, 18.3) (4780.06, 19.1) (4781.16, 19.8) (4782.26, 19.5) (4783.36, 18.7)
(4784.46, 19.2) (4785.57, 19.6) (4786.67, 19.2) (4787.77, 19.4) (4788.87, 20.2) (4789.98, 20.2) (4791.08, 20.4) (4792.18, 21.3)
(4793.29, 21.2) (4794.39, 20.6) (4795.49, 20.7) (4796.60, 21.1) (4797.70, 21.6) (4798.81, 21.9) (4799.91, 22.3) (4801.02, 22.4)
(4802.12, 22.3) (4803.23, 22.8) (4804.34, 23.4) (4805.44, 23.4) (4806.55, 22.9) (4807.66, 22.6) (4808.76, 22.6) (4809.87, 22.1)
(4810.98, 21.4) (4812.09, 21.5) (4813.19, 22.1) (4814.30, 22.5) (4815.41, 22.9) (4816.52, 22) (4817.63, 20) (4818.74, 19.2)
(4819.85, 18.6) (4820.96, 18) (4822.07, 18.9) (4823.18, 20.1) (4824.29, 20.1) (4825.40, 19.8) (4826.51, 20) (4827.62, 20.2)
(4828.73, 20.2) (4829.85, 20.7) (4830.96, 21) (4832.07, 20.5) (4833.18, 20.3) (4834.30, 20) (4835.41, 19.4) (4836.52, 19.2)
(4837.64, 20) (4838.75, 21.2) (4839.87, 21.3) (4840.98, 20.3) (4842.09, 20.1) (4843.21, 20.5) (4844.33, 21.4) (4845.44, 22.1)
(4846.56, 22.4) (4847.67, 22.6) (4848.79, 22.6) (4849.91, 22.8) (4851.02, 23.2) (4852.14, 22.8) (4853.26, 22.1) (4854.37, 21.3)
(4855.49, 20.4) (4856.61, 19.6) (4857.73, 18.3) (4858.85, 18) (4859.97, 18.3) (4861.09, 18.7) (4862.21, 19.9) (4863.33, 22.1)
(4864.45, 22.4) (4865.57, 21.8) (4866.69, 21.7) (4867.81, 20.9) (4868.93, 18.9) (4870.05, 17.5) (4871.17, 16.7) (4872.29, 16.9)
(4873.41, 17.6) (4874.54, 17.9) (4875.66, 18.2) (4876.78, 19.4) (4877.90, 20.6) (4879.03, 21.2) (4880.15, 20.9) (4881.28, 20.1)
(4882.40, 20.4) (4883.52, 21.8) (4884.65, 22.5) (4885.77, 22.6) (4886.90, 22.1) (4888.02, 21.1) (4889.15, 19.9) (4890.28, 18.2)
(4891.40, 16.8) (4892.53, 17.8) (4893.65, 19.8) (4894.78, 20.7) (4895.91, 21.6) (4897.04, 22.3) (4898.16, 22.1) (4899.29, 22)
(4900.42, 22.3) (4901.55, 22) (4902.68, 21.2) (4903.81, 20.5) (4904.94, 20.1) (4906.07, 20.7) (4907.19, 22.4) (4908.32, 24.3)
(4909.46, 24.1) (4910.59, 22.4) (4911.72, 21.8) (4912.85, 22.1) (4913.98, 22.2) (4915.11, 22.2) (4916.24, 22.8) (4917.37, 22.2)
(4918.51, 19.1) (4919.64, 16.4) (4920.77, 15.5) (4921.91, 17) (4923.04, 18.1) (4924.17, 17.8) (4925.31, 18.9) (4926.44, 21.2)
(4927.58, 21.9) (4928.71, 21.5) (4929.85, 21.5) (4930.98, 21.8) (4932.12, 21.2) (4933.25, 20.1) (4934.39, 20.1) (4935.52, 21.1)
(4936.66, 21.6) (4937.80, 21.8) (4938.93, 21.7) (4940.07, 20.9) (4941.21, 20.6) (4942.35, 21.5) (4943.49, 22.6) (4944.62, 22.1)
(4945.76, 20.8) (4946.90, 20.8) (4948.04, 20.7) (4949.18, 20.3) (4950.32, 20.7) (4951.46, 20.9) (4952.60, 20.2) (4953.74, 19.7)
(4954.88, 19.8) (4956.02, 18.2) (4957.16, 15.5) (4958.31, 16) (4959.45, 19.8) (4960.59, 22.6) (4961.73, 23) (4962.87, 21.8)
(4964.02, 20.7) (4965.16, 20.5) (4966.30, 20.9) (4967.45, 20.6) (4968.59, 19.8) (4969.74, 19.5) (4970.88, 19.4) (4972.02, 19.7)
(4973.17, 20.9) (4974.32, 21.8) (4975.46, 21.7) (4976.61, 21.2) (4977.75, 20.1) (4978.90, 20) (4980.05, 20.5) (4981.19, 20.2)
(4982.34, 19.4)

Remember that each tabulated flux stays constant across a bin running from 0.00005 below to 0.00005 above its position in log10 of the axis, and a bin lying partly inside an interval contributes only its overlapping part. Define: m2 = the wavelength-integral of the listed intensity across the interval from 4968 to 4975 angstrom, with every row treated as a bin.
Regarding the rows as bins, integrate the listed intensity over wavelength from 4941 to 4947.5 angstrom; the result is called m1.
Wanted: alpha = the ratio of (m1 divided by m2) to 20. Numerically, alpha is 0.0492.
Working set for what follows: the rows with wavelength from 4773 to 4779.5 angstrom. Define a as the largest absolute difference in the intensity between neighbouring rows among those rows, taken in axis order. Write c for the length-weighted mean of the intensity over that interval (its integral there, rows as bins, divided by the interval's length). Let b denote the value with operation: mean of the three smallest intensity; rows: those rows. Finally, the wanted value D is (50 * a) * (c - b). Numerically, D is 16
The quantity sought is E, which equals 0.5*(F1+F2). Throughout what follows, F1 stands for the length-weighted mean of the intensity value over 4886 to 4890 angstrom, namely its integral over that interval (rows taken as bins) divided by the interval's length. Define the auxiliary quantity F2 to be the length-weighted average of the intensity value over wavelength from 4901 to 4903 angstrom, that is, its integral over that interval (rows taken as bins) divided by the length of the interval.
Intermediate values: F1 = 20.9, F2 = 21.6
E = 21.3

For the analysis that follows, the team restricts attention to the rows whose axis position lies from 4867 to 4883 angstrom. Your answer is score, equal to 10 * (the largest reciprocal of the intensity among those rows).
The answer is 0.599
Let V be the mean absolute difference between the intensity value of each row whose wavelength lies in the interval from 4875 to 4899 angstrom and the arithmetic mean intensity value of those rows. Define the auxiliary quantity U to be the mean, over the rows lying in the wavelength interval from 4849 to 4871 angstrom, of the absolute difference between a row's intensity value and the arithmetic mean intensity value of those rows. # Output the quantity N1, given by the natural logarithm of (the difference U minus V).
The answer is -1.14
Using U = 1.6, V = 1.31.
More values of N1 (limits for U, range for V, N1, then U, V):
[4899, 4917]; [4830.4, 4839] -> -1.50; 0.8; 0.55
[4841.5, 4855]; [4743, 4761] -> -1.43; 0.8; 0.54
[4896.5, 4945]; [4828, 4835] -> 0.07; 1.4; 0.28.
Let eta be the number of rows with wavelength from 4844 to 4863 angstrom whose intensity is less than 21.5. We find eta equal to 9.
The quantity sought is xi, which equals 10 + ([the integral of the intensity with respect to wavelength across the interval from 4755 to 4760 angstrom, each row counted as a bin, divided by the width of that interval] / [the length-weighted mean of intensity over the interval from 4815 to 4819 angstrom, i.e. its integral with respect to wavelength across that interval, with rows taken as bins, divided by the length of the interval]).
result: 11.0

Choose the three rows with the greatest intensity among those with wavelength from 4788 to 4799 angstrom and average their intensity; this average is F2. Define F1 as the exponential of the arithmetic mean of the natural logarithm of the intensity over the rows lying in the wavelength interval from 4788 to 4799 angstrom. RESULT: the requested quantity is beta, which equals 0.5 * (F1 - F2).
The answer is -0.3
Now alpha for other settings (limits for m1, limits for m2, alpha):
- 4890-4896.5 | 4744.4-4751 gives 0.0461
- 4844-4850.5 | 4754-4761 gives 0.0505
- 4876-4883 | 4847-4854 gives 0.0450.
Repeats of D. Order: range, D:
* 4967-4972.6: 10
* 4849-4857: 63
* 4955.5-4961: 327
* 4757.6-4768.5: 78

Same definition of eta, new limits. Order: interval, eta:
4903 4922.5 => 7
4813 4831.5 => 13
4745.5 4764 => 14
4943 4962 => 13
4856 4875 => 13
